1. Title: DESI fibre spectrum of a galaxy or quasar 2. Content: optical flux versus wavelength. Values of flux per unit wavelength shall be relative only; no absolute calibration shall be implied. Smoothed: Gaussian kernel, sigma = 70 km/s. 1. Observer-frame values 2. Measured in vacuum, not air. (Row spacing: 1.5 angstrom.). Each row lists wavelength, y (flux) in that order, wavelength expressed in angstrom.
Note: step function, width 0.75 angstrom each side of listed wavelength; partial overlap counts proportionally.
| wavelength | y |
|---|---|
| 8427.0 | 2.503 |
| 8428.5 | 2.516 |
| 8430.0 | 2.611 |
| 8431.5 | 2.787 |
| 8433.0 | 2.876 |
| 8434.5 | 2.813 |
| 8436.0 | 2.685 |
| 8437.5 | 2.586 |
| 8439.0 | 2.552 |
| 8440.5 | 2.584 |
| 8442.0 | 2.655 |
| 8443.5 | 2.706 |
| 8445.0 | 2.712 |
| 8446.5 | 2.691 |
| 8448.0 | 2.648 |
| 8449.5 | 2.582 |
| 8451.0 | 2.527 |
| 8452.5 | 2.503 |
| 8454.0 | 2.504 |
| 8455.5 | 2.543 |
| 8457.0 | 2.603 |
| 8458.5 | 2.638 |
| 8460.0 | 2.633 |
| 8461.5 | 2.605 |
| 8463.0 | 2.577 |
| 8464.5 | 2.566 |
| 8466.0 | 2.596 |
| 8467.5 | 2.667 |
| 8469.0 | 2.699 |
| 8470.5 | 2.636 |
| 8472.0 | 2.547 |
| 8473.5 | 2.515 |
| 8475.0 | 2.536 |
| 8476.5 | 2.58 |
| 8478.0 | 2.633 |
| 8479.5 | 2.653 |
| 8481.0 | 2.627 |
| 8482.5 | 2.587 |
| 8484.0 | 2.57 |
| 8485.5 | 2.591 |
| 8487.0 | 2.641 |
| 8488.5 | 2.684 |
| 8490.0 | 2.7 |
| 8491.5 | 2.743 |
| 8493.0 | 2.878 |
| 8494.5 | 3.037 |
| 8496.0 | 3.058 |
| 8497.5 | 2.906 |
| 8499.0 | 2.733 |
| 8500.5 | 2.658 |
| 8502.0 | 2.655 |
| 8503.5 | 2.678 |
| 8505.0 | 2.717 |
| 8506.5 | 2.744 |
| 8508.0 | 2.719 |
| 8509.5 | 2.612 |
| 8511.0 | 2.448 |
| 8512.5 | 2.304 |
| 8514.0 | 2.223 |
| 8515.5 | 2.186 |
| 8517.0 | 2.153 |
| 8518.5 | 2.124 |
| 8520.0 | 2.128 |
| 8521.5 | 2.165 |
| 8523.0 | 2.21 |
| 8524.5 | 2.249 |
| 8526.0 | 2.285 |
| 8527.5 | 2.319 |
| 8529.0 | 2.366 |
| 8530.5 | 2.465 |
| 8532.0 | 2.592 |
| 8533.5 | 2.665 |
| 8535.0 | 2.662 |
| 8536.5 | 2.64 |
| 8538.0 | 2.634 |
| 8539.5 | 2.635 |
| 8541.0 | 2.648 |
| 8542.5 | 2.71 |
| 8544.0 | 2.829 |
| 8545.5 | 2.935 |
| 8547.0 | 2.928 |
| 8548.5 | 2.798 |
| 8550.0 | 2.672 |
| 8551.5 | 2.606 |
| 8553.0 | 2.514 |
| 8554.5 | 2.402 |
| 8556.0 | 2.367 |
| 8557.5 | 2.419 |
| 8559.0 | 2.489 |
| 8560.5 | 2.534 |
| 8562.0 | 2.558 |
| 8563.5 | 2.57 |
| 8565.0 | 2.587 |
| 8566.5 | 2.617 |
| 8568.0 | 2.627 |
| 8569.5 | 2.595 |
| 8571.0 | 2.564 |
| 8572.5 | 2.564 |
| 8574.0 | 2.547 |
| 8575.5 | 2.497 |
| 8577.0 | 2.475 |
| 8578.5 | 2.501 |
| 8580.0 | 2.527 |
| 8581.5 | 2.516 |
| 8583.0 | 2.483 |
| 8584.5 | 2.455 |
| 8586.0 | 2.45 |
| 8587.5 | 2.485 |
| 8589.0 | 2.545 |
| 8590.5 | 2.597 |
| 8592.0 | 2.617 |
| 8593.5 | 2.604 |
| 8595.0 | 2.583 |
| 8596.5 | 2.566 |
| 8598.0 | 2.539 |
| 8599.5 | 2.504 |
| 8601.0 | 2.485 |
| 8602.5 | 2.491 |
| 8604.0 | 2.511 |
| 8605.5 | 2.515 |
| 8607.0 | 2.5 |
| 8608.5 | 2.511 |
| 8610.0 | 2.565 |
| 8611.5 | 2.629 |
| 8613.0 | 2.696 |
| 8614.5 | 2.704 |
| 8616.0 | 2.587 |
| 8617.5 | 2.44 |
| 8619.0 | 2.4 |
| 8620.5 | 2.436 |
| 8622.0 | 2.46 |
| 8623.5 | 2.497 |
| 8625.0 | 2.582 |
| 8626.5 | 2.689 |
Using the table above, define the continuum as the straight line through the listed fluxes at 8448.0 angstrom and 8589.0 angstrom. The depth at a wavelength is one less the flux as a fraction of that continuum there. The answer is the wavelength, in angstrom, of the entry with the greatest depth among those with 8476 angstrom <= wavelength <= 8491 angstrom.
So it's 8484.0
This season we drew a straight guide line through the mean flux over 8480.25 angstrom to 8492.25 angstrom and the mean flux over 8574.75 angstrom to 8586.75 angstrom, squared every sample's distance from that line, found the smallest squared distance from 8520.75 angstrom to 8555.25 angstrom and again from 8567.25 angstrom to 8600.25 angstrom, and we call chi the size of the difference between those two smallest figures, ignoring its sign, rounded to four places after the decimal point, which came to 0.0004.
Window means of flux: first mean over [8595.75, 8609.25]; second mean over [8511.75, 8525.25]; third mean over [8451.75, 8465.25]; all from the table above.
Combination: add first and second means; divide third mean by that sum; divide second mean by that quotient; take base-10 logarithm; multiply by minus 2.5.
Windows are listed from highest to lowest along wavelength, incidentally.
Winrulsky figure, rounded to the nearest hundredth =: -1.51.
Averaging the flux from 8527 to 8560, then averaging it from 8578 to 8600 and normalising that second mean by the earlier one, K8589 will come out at 0.97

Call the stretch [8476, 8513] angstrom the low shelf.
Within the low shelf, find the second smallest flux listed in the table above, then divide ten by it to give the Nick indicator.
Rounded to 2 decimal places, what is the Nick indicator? 4.08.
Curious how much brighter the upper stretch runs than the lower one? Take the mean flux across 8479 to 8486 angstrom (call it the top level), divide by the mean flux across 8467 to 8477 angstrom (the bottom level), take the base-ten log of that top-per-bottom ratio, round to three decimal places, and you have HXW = 0.001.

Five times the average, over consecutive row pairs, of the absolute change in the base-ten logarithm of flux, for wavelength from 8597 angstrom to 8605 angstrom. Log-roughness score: 0.017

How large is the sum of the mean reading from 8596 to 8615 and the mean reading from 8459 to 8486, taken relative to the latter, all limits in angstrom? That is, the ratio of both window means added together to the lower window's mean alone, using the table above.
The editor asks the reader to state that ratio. 1.98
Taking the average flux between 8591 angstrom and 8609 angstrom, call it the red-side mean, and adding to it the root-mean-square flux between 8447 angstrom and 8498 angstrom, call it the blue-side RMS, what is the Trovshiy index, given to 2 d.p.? 5.19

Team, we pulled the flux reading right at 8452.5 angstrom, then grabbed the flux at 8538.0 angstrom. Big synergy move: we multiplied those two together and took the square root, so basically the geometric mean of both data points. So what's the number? 2.57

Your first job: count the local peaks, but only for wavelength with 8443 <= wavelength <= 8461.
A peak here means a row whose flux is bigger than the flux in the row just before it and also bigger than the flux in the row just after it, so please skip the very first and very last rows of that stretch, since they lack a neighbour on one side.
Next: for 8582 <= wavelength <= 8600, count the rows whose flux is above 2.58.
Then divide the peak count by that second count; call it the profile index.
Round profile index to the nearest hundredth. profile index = 0.50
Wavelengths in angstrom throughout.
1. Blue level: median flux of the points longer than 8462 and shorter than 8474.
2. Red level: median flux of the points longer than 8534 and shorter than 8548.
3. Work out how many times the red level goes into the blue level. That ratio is 0.97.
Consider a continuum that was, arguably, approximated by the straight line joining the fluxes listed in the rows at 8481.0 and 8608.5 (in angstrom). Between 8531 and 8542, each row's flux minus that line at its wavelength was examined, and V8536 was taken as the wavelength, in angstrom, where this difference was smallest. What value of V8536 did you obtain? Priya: 8532.0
